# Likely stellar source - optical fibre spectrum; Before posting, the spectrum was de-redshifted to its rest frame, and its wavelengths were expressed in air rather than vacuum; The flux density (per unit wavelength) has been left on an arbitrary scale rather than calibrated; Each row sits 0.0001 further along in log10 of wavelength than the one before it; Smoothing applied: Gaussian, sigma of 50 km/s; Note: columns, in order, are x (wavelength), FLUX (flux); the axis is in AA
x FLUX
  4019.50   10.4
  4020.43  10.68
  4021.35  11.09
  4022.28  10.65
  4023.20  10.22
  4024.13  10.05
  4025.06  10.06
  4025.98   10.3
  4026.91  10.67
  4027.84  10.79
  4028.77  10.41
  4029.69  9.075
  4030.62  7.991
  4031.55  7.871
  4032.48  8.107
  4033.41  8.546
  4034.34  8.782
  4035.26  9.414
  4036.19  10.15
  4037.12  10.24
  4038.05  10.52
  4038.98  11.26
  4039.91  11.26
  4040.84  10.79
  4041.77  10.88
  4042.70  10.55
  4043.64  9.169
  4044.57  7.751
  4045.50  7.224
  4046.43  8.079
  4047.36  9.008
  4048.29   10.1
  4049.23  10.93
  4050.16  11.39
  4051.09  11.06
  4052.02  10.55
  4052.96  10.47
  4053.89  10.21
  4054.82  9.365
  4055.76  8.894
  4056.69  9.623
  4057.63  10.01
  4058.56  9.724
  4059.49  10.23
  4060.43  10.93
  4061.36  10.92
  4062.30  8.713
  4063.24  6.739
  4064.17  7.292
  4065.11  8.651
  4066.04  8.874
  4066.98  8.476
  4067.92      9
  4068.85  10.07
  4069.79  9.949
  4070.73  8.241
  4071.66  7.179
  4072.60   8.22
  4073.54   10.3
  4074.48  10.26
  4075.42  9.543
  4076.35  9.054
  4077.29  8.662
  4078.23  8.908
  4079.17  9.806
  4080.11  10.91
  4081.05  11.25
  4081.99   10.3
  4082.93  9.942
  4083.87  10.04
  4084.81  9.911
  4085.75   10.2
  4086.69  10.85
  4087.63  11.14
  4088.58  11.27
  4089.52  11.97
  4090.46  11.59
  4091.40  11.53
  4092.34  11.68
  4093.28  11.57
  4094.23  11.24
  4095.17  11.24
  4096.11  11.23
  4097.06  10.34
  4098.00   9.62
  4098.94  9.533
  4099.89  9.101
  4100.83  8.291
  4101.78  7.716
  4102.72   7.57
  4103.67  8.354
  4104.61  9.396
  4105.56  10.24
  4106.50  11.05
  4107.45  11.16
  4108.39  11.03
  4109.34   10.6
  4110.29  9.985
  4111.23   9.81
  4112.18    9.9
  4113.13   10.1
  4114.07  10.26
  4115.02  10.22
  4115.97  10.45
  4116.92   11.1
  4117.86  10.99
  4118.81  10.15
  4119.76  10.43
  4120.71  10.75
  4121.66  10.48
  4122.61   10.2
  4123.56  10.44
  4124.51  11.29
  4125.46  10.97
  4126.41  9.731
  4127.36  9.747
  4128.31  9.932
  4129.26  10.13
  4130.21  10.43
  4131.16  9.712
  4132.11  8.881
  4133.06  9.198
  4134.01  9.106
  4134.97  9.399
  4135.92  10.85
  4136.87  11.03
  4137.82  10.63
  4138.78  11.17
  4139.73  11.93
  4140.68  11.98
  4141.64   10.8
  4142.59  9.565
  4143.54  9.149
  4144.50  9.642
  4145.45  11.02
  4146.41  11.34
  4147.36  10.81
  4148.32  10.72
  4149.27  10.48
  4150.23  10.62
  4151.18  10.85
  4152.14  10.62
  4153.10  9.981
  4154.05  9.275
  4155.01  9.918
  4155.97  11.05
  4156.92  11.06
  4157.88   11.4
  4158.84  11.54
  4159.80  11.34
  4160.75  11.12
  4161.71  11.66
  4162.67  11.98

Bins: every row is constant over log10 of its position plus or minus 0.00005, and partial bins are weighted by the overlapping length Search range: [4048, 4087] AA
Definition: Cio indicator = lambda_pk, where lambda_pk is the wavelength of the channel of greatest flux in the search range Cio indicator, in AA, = 4050.16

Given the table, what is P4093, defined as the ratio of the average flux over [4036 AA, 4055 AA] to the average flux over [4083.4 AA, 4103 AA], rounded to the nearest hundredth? 0.97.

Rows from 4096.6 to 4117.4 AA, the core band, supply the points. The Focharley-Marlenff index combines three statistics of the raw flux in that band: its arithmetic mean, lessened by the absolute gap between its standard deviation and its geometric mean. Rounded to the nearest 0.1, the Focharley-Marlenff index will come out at 1.1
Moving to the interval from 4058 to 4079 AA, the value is 1.2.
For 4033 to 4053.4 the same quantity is 1.3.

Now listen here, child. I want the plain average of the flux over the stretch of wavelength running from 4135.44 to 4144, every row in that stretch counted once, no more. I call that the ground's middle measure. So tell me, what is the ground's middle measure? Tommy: 10.8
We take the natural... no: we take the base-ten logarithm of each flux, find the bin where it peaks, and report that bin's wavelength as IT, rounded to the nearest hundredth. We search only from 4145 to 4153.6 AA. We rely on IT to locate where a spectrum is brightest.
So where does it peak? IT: 4146.41 AA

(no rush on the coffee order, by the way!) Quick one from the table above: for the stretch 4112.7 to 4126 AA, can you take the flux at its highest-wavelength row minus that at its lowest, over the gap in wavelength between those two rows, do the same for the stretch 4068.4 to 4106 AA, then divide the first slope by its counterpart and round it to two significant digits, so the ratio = 15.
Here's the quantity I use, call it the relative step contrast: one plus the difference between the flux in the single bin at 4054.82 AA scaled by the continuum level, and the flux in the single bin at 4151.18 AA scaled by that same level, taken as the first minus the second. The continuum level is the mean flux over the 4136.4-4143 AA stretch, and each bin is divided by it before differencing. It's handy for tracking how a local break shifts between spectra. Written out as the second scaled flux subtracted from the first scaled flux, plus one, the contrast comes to 0.87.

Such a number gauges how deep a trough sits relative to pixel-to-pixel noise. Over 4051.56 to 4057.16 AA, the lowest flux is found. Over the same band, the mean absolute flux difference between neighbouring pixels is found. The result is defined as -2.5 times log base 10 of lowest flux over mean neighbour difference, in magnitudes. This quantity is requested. -3.2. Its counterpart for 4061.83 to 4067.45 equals -2.2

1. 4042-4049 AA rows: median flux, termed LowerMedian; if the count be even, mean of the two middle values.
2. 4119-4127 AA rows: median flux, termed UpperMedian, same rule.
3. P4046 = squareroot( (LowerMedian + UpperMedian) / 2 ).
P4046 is 3.12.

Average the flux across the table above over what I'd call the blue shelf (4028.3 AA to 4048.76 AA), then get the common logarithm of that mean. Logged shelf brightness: 0.974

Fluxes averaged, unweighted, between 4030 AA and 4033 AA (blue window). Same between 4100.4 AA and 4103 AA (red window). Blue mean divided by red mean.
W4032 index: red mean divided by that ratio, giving 7.7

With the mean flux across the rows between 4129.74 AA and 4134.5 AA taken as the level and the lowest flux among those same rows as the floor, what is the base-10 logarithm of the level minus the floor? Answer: -0.2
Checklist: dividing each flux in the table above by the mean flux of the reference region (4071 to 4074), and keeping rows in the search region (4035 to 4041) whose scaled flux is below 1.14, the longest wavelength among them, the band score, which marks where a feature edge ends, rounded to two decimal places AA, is 4035.26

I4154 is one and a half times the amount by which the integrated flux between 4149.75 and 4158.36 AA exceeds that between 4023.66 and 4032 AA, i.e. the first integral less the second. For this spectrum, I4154 15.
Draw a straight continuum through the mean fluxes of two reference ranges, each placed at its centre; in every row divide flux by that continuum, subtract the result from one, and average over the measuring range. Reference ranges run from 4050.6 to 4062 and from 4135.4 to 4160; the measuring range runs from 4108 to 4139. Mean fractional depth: 0.028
